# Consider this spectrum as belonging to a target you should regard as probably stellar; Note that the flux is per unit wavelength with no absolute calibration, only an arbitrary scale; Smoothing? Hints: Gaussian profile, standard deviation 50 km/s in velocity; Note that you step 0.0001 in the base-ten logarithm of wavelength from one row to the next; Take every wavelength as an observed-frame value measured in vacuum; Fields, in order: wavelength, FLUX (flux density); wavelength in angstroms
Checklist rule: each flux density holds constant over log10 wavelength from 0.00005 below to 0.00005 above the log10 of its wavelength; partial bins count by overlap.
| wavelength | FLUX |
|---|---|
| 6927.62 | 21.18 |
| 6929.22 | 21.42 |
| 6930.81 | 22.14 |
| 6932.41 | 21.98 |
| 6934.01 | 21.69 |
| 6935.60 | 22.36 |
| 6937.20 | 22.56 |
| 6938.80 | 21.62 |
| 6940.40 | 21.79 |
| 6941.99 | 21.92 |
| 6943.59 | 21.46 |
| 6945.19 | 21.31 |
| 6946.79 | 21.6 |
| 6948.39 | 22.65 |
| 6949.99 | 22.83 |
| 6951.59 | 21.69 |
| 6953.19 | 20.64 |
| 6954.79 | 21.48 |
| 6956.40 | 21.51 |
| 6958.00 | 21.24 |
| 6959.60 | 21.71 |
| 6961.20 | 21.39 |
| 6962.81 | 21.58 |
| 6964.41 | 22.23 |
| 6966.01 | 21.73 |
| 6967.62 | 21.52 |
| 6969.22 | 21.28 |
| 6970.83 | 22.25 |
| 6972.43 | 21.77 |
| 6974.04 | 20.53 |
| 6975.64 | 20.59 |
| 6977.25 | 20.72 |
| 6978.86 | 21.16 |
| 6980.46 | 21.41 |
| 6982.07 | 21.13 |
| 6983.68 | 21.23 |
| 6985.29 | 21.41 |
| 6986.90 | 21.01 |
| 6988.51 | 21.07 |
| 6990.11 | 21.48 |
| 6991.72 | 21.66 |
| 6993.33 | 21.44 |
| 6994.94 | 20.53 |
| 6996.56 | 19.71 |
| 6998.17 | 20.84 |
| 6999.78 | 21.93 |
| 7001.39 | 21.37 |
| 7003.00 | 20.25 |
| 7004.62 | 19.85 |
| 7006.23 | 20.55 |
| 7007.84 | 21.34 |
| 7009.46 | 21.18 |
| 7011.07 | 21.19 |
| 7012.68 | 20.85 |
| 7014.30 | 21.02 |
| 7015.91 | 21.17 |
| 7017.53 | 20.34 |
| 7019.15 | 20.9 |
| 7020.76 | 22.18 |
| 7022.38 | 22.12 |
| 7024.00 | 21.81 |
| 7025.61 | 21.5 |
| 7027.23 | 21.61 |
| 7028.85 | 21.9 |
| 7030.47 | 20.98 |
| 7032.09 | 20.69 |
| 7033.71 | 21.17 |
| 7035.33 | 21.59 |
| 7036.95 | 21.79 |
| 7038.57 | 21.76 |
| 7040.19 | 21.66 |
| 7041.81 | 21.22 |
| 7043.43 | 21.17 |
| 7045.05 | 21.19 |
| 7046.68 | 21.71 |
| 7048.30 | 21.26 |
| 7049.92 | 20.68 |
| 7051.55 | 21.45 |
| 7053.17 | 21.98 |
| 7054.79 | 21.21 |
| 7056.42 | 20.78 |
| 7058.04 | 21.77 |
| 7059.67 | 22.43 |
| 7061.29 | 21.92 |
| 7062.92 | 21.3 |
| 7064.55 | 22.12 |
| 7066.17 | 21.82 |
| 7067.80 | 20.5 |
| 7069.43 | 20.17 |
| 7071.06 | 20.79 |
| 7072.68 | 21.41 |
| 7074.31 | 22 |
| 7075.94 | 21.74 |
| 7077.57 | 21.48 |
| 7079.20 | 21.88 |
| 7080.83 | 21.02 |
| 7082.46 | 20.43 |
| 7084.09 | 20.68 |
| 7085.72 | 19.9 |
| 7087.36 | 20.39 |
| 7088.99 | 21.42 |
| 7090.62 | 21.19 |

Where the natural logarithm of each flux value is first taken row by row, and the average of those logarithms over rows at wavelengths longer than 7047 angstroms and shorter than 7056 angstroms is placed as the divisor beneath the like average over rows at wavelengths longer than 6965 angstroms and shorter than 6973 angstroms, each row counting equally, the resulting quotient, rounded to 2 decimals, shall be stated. 1.01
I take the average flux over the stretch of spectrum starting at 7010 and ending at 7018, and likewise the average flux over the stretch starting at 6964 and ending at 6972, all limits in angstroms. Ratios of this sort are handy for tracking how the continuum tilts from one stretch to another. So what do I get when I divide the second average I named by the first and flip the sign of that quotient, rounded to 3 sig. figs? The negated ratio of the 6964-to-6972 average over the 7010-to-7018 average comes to -1.04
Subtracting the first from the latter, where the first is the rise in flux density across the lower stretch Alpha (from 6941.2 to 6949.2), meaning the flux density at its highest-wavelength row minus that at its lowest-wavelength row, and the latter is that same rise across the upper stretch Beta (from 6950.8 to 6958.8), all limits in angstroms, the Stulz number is -1.2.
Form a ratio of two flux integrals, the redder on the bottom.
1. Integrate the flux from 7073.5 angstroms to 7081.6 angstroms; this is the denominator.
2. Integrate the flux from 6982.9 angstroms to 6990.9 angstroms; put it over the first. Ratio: 0.97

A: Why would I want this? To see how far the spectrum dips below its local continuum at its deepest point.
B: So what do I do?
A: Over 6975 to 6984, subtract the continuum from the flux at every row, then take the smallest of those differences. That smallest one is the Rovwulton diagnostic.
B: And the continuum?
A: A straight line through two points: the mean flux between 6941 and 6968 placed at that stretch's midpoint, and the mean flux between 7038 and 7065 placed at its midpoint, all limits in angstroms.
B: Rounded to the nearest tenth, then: -1.0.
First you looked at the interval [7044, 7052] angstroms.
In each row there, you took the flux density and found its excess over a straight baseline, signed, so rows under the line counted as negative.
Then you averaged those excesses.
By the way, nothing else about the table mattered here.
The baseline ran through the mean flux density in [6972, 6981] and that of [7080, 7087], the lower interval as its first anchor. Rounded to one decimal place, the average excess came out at 0.6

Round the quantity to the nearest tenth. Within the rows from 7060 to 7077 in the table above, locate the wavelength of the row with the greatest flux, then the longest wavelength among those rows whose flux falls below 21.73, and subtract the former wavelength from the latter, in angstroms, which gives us 8.1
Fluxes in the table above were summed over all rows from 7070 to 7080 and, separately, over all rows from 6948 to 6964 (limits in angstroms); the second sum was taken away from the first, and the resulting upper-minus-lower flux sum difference -87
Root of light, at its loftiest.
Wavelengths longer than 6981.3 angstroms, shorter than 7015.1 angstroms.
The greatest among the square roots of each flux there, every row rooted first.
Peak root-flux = 4.68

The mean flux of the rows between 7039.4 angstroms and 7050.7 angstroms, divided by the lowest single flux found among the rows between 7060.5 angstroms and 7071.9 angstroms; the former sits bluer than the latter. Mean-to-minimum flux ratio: 1.05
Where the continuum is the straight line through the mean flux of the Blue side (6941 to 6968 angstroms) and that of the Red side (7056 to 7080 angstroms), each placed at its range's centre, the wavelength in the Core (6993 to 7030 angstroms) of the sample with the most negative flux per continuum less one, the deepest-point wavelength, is 6996.56 angstroms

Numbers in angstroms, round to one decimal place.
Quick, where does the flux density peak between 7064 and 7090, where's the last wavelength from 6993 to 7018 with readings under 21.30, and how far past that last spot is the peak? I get 47.0 angstroms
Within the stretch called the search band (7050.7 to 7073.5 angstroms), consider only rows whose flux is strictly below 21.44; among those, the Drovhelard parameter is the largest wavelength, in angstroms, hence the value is 7072.68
